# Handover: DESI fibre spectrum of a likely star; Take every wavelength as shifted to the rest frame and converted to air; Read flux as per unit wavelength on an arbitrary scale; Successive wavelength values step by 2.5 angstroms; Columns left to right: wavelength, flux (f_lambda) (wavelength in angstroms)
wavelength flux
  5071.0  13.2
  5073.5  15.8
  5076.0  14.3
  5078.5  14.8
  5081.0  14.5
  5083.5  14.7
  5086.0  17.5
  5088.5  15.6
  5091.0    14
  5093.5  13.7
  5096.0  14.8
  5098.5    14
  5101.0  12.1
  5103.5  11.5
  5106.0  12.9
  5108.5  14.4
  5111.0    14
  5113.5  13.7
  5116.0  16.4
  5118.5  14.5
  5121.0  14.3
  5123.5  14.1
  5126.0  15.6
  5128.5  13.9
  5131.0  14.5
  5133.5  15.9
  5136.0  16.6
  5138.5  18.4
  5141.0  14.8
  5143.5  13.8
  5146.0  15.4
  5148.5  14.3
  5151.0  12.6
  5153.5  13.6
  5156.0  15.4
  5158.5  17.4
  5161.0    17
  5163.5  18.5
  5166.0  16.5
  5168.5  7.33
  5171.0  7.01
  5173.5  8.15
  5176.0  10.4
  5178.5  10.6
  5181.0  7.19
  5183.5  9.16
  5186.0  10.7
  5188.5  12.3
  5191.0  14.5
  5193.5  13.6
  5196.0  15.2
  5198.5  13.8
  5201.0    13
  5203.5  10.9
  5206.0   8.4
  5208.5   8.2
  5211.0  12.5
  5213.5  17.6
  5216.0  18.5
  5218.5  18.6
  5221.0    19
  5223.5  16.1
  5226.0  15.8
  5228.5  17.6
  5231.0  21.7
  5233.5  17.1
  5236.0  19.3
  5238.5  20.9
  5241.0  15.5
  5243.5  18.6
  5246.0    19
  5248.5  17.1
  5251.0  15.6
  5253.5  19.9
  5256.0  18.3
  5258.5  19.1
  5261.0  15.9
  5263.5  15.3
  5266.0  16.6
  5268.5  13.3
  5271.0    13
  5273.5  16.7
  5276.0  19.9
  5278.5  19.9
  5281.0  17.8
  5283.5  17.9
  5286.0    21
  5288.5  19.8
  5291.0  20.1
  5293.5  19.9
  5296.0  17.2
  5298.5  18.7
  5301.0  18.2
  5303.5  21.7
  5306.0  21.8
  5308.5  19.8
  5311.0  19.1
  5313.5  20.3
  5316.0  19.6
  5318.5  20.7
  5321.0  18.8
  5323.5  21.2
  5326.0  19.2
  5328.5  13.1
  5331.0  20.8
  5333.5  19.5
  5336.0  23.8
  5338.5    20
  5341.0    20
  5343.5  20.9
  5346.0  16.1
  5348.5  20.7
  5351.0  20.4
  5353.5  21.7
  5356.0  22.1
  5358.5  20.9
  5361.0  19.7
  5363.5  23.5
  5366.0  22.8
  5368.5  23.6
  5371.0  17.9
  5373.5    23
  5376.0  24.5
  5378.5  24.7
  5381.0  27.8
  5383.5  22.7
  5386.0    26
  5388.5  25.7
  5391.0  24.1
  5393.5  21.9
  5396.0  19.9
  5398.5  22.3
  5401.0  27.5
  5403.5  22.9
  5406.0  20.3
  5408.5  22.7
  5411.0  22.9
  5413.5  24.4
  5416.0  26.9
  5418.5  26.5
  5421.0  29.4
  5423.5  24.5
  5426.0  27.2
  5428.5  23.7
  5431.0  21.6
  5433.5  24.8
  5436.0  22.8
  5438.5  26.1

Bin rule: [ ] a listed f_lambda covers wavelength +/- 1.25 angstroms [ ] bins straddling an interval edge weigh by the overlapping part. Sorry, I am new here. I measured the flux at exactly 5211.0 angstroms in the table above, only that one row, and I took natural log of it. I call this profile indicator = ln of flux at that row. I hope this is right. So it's 2.5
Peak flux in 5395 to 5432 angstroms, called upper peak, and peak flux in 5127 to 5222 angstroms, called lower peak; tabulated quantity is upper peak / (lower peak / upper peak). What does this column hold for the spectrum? 45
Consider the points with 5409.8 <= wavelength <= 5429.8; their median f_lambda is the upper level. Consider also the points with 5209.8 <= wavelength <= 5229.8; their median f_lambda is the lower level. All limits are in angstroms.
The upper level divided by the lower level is 1.45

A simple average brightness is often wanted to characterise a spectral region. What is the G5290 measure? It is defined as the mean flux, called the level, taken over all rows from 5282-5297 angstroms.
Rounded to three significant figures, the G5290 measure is 19.3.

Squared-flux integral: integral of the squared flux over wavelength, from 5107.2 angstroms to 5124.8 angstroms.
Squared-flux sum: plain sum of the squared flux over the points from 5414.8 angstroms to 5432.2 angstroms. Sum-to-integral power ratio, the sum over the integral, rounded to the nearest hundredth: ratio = 1.26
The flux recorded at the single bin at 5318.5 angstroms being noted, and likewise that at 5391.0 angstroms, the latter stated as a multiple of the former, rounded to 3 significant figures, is 1.16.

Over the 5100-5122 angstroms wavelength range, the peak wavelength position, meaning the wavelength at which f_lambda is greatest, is 5116.0 angstroms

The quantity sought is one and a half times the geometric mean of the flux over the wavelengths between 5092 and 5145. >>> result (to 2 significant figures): 22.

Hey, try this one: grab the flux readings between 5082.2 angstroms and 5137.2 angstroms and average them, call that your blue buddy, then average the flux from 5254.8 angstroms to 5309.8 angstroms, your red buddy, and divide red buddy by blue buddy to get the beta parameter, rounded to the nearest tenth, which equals 1.3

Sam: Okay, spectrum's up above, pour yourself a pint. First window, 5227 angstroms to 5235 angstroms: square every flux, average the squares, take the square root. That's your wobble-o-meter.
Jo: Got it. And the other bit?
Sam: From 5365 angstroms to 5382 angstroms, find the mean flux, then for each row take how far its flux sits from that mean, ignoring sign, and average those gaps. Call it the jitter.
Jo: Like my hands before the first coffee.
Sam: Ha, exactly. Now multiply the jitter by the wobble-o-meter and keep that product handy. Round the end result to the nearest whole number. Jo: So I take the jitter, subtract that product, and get -34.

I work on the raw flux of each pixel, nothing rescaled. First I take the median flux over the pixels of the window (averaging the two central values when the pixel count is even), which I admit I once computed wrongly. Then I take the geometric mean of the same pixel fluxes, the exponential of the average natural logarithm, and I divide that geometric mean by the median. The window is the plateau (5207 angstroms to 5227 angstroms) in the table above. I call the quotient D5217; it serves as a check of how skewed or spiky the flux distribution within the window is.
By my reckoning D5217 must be 0.908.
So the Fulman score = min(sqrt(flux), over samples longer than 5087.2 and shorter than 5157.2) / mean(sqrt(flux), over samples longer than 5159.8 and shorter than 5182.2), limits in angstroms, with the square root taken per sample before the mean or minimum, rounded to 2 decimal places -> 1.02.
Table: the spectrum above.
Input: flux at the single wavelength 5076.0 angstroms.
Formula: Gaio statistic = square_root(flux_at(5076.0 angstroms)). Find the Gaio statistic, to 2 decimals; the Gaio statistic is 3.78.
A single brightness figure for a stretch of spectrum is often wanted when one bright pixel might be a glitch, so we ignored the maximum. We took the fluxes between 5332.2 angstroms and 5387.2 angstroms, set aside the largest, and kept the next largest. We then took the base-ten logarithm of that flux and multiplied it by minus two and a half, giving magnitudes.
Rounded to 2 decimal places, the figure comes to -3.54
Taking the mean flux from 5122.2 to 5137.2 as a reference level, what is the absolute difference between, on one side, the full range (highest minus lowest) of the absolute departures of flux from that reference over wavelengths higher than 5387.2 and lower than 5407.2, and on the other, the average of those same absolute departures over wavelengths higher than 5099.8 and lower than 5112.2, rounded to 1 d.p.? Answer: 5.5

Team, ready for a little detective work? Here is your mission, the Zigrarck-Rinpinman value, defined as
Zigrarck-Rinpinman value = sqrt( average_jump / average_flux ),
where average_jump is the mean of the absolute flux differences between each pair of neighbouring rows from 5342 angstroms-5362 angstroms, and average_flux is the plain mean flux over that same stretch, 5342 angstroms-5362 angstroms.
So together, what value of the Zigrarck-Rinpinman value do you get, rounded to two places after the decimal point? 0.31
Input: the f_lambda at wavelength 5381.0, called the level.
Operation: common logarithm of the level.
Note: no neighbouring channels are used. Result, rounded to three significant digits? 1.44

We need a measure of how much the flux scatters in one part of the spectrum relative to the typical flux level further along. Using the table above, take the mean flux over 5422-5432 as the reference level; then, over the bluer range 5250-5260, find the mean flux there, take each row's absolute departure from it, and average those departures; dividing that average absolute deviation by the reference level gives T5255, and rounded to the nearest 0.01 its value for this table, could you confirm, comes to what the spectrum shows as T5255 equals 0.05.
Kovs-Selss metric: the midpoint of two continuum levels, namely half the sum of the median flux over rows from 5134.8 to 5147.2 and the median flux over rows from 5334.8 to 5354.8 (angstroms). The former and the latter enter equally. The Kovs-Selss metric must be 18.0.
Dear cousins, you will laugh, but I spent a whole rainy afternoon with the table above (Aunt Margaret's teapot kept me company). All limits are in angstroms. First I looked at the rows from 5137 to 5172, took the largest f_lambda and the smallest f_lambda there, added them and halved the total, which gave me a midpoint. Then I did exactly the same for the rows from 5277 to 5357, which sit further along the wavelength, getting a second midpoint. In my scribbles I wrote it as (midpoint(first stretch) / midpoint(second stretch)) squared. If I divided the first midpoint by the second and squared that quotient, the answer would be 0.5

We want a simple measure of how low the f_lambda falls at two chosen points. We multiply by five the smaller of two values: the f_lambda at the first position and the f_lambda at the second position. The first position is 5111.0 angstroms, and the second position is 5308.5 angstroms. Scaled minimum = 70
